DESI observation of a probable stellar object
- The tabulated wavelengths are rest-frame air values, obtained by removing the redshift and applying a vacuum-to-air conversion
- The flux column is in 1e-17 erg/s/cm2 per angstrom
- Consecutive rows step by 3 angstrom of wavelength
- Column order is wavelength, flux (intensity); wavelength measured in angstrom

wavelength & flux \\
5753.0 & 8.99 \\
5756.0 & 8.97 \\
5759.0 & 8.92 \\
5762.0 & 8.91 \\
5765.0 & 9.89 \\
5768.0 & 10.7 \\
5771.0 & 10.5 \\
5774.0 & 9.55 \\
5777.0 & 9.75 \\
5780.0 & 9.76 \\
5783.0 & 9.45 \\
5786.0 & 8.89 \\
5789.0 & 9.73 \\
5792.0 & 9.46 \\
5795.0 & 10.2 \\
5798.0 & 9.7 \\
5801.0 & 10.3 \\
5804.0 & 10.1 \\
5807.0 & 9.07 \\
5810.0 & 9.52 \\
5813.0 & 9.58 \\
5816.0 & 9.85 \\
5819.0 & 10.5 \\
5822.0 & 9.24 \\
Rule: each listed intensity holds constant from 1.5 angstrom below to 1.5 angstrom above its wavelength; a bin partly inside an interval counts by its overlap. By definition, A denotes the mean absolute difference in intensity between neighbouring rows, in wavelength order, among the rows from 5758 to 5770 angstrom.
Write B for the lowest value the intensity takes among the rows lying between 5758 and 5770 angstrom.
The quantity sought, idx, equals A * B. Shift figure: 5.3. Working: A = 0.60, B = 8.91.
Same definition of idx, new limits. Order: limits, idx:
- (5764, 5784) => 3.9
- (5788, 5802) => 5.0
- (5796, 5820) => 4.2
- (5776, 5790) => 3.8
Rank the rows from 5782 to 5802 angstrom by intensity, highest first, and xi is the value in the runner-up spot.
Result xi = 10.2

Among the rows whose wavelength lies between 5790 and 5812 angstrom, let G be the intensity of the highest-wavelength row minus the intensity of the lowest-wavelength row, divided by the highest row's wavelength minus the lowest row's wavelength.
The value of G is 0.003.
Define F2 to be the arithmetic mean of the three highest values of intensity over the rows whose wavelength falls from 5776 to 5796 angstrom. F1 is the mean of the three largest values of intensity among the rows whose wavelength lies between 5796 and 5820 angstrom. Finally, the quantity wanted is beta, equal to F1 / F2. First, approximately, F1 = 10.30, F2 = 9.9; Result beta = 1.04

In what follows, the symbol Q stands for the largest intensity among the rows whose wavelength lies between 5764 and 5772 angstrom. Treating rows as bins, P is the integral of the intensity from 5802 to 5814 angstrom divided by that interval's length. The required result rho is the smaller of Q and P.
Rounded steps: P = 9.60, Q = 10.7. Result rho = 9.60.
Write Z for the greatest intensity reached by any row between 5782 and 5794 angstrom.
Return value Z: 9.73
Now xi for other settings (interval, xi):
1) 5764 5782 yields 10.5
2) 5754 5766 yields 8.97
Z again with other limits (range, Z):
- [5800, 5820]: 10.5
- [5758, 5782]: 10.7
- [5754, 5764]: 8.97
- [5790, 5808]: 10.3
